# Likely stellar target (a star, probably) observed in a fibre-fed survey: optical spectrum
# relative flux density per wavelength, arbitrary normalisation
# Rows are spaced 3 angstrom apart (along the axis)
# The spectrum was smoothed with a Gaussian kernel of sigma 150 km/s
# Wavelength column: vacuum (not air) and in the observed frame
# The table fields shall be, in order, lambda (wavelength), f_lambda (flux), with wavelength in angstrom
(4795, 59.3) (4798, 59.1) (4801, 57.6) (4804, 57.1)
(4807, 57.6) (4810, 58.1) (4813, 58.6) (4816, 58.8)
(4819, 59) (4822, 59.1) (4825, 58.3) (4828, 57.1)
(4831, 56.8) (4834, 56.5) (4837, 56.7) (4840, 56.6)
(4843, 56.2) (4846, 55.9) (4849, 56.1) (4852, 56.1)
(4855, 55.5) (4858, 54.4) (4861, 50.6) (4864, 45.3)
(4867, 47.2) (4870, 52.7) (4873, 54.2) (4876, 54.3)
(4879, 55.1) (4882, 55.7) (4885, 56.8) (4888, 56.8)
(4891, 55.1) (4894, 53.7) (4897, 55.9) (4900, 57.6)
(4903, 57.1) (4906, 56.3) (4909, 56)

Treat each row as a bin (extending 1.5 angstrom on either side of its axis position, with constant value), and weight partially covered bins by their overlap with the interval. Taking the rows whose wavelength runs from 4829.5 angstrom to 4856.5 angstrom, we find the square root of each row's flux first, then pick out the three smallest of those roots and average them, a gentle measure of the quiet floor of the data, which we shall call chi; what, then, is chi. 7.47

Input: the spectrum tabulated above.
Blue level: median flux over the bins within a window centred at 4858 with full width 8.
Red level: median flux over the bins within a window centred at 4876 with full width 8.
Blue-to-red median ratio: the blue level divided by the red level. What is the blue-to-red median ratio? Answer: 1.002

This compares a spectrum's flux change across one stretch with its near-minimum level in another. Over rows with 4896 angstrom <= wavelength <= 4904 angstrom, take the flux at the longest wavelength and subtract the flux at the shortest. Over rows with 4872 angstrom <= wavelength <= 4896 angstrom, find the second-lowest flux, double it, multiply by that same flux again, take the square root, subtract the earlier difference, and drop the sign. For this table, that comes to 75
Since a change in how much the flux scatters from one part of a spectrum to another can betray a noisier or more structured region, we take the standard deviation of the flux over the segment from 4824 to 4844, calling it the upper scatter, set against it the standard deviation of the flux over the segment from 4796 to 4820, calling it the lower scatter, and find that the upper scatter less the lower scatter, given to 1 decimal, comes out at -0.1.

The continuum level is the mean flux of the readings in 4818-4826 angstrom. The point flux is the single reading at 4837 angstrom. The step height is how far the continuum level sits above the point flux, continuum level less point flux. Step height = 2.1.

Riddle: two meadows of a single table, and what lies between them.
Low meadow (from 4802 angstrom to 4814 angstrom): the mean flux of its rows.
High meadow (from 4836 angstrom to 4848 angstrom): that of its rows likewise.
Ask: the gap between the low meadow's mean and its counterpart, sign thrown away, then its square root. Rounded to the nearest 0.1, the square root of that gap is 1.2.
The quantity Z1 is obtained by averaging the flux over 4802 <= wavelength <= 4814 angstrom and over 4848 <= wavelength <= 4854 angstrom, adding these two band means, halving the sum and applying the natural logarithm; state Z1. 4.04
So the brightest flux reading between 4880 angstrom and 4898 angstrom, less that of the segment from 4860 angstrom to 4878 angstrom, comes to 2.5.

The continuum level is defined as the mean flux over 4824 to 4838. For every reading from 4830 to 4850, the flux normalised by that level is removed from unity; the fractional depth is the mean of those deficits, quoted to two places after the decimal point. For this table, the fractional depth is 0.01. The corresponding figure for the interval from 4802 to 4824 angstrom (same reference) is -0.02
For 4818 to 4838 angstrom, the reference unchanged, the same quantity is -0.01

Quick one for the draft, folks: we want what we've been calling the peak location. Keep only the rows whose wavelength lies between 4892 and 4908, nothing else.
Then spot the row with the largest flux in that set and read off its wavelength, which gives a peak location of 4900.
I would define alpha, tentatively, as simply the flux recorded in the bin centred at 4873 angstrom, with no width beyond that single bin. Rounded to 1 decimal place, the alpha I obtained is 54.2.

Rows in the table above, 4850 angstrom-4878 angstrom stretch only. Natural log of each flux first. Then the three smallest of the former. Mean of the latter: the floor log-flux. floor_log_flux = 3.86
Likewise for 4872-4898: 3.99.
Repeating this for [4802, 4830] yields 4.05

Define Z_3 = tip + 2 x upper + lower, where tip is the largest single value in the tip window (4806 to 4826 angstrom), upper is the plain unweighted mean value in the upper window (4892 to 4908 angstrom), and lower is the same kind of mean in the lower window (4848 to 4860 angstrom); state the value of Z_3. 227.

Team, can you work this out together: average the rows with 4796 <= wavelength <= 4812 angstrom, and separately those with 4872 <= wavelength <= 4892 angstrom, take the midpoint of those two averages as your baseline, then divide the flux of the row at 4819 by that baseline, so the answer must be 1.04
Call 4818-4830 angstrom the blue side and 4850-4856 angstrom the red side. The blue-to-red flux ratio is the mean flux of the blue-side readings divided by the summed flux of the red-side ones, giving 0.52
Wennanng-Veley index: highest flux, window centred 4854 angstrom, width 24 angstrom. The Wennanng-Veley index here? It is 56.2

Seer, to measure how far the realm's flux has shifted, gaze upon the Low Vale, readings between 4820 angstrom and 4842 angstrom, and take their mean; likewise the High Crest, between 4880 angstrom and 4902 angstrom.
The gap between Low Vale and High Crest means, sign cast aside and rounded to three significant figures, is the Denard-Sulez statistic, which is 1.36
